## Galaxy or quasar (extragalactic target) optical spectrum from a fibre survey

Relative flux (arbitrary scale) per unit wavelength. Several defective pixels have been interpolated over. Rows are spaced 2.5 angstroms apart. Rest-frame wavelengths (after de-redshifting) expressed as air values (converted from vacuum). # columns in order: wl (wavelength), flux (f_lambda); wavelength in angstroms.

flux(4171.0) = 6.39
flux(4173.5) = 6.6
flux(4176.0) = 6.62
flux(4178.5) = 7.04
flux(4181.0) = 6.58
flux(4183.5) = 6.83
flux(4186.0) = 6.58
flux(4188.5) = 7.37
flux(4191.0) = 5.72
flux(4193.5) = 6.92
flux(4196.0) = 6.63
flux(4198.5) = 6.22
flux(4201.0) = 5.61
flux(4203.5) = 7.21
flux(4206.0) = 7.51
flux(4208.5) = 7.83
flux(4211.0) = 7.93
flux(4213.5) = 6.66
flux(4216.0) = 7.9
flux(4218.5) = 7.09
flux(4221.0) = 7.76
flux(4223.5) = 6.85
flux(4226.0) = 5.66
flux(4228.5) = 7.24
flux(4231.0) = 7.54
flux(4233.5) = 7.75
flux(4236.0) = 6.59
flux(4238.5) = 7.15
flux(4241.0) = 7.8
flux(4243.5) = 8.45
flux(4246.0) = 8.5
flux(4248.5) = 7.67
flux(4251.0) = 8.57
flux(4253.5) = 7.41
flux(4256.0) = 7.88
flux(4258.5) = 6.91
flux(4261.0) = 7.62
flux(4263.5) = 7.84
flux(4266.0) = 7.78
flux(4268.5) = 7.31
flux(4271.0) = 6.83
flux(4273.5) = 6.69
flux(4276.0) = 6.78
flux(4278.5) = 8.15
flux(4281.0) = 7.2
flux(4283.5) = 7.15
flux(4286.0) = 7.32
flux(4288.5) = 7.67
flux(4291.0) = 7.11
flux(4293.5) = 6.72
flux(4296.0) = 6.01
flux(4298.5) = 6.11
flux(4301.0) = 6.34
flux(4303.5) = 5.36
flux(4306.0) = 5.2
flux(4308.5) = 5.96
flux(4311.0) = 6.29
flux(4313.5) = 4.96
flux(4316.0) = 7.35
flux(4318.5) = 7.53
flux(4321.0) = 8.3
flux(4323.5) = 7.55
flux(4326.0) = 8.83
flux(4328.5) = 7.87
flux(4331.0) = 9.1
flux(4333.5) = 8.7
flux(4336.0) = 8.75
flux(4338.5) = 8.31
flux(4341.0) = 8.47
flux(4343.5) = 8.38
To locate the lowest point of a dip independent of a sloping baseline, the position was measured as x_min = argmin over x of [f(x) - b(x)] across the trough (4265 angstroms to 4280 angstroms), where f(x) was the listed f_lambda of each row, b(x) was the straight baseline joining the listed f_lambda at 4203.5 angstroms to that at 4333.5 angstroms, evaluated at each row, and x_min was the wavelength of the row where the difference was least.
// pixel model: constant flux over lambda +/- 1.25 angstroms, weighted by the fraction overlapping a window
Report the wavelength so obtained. 4273.5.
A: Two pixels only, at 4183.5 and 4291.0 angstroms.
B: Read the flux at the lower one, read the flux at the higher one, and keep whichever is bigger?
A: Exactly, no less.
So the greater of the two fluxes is 7.1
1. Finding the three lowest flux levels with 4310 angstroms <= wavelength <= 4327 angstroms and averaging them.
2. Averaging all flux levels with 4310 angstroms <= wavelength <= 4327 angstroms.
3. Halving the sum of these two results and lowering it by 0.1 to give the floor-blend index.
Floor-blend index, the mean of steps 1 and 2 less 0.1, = 6.6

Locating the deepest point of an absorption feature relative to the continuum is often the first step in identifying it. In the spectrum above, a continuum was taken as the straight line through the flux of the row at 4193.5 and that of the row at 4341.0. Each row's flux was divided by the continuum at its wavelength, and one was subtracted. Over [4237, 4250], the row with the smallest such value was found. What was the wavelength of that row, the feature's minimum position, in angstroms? 4238.5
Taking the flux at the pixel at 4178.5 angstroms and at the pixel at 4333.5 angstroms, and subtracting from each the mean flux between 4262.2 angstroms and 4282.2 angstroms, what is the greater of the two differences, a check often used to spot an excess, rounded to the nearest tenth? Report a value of 1.4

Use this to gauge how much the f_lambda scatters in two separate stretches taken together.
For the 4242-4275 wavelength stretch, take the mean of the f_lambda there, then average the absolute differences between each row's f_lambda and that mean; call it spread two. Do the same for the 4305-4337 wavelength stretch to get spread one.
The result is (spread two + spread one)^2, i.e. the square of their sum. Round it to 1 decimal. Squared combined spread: 2.6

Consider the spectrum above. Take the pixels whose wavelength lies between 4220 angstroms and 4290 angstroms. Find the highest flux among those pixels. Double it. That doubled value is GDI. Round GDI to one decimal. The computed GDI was 17.1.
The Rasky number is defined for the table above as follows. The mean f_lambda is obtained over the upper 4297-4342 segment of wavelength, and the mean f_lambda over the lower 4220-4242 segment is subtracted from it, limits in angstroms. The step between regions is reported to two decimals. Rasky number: 0.13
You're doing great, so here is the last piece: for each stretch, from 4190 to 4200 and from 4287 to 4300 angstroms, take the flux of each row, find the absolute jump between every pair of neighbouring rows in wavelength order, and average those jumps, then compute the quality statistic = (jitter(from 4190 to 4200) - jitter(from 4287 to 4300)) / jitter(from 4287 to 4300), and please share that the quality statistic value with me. 0.44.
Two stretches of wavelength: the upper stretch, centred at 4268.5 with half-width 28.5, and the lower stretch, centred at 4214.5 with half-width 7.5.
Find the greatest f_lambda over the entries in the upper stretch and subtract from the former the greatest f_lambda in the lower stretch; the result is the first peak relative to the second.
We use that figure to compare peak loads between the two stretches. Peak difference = 0.6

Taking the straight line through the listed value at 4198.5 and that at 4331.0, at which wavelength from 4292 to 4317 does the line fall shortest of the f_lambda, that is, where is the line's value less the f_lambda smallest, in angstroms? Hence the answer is 4316.0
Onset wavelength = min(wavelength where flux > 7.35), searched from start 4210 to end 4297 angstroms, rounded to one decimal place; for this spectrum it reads 4211.0 angstroms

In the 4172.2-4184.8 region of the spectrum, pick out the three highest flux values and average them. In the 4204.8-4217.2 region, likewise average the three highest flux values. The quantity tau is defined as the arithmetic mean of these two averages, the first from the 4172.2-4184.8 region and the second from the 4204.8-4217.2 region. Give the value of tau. 7.36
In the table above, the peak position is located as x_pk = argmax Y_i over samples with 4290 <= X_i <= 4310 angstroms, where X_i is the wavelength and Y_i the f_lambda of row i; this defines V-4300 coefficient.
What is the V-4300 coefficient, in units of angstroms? 4291.0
